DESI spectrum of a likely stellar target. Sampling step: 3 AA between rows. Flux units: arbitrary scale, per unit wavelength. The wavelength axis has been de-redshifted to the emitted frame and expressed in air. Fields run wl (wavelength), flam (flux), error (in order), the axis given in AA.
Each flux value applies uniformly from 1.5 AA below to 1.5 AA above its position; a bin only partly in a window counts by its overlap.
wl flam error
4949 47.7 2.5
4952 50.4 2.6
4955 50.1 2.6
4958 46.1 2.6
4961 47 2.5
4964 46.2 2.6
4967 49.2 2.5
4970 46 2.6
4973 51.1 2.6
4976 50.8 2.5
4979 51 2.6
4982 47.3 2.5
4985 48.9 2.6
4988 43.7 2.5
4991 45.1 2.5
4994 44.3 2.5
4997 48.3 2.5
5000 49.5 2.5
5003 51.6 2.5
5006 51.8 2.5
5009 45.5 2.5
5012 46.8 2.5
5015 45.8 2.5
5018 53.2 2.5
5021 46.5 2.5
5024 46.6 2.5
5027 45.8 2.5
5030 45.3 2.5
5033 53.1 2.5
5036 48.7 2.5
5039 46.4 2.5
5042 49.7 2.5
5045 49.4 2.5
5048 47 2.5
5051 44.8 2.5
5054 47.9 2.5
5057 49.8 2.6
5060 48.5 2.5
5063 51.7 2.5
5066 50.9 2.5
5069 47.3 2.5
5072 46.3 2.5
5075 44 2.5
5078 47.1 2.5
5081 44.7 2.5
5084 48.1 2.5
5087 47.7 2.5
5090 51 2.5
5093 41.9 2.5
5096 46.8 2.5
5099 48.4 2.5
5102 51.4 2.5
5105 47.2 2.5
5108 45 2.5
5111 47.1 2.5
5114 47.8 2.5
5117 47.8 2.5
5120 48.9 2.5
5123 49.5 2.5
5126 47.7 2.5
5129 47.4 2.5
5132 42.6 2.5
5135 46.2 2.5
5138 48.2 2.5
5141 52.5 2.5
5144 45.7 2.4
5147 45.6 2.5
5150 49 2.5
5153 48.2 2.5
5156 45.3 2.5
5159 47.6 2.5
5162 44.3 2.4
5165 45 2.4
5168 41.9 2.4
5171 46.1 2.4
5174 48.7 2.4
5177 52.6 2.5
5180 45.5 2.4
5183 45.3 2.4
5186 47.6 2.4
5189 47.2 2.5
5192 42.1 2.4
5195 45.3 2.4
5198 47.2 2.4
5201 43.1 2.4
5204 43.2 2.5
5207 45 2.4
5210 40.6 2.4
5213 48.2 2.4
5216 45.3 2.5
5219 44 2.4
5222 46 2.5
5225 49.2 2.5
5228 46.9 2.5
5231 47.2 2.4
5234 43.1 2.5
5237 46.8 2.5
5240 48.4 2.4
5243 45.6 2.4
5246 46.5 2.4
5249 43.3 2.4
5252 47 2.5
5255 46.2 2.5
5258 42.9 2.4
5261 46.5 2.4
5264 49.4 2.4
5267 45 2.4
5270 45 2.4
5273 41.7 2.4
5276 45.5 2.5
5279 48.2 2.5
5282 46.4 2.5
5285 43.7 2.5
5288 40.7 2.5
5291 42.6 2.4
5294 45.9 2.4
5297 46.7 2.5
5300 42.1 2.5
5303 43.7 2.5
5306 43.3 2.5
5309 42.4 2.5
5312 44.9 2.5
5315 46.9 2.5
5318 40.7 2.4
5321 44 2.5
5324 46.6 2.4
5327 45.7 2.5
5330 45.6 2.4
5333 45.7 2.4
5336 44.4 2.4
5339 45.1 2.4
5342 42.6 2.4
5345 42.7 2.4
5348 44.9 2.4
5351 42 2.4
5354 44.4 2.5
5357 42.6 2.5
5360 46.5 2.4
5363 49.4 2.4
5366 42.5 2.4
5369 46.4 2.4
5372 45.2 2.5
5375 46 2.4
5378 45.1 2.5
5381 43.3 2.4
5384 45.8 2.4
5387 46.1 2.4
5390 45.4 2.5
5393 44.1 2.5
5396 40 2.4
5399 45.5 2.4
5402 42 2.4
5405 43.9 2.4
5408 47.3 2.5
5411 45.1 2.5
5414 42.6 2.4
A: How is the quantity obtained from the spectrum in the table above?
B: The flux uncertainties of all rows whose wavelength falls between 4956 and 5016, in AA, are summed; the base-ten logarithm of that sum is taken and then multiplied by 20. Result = 34.1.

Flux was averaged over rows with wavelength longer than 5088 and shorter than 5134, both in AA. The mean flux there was 47.4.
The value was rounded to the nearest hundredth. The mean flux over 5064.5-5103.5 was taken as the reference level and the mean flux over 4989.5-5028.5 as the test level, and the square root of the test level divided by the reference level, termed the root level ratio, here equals 1.00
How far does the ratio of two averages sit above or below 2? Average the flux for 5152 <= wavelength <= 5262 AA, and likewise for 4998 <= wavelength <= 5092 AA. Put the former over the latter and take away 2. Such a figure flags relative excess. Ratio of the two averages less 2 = -1.05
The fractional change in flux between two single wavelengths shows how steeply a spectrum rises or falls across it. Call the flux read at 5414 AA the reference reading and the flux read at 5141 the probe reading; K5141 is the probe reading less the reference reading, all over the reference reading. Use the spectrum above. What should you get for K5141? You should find 0.23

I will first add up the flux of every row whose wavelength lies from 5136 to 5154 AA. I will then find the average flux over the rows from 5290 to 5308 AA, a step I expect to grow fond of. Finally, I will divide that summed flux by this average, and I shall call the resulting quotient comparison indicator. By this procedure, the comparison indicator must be 6.57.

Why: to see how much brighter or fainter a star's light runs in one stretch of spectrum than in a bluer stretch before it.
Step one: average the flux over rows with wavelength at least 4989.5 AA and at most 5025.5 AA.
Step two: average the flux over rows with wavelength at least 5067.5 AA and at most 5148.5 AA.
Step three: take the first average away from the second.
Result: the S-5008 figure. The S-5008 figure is -1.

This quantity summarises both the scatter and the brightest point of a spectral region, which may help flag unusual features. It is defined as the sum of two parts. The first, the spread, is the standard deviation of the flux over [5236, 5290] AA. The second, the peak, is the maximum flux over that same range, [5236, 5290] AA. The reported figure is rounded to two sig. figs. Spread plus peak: 52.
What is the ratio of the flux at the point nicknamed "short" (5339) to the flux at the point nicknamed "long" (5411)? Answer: 1.00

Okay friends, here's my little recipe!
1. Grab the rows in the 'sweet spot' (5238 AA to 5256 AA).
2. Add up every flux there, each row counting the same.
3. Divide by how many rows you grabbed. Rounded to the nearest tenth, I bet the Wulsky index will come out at 46.2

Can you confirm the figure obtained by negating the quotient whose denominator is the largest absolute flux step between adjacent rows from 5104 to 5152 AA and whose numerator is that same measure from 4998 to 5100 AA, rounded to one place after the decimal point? -1.3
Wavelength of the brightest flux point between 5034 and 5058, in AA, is 5057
